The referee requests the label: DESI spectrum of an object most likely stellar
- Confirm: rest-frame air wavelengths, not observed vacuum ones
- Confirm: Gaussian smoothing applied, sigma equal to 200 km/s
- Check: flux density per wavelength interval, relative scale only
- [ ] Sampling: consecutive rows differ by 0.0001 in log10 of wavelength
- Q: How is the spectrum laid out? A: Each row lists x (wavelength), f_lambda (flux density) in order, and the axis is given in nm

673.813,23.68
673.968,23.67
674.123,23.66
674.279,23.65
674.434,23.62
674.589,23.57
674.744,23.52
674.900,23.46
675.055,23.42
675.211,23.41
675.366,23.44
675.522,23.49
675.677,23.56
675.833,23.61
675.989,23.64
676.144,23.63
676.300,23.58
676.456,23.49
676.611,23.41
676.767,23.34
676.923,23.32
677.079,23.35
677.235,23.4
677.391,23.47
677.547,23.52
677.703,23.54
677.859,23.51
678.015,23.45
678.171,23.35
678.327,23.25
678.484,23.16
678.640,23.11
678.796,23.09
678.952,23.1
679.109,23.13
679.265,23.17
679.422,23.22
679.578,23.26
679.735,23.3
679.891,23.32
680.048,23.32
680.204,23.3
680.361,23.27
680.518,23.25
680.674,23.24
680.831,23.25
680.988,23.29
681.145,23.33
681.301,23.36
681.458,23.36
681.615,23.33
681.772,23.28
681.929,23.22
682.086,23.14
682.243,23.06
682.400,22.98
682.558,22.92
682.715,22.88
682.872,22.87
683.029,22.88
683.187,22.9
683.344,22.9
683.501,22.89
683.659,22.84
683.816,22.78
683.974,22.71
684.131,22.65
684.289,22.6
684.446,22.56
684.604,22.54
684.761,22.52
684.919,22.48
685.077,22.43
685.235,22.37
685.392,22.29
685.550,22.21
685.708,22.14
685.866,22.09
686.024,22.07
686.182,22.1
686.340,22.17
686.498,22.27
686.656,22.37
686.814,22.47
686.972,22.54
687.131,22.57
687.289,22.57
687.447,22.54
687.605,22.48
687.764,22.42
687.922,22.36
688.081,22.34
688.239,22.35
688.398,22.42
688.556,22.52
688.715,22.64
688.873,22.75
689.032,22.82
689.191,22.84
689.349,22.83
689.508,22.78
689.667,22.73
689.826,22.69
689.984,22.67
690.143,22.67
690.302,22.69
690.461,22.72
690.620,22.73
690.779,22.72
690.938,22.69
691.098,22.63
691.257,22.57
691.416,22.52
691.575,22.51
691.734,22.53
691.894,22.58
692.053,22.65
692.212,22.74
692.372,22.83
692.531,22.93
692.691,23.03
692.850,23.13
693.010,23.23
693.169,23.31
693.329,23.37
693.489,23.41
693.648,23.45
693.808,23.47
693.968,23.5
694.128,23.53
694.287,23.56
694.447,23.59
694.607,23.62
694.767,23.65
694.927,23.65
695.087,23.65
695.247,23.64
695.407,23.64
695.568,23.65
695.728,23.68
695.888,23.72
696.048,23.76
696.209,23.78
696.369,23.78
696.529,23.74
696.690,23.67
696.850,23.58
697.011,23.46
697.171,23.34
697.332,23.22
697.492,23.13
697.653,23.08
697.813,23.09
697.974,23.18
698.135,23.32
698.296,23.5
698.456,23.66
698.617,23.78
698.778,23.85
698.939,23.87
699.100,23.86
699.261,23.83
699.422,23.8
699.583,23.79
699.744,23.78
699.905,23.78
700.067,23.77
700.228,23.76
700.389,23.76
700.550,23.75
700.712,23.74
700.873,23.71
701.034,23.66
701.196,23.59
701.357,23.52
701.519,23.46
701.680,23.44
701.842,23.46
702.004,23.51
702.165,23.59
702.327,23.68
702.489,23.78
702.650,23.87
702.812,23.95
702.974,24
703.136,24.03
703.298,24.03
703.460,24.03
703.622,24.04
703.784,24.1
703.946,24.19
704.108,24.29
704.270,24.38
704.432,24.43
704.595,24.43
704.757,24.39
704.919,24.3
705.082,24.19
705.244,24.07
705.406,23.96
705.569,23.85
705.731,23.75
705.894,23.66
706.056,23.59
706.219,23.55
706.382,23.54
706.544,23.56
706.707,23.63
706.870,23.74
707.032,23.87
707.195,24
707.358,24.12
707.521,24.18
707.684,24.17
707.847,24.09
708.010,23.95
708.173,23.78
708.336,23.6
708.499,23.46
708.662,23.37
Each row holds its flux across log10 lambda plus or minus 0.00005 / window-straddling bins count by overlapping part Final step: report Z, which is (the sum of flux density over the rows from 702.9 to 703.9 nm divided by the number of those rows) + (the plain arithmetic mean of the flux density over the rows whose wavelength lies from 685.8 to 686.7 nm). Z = 46.2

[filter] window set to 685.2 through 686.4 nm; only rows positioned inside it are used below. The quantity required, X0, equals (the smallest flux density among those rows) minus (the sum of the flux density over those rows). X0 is -155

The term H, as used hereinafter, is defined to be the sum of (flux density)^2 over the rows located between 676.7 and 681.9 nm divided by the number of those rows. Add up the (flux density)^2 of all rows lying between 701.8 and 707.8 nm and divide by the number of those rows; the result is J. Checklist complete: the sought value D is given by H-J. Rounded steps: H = 543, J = 573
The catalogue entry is -30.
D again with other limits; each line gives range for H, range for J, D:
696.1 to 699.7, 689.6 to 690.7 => 40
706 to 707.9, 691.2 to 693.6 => 44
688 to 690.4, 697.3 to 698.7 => -31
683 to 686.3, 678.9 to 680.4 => -33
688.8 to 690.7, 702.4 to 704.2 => -60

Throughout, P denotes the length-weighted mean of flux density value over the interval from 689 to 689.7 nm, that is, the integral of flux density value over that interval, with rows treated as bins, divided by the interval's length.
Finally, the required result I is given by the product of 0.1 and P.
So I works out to 2.28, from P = 22.8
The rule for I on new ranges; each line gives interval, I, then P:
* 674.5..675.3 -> 2.35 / 23.5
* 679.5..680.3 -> 2.33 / 23.3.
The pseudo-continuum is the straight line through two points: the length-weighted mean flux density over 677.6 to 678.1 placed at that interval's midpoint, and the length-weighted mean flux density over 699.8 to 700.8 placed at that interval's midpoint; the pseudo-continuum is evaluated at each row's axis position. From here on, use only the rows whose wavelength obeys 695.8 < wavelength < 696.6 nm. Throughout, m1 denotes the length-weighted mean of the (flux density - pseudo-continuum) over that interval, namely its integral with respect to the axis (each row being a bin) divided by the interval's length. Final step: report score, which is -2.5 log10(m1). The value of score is 3.4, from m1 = 0.04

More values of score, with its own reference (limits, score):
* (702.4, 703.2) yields 2.1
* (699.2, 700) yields 3.3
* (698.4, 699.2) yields 2.9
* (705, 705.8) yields 2.0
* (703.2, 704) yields 1.4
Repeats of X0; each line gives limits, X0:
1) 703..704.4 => -169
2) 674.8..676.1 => -165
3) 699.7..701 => -166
